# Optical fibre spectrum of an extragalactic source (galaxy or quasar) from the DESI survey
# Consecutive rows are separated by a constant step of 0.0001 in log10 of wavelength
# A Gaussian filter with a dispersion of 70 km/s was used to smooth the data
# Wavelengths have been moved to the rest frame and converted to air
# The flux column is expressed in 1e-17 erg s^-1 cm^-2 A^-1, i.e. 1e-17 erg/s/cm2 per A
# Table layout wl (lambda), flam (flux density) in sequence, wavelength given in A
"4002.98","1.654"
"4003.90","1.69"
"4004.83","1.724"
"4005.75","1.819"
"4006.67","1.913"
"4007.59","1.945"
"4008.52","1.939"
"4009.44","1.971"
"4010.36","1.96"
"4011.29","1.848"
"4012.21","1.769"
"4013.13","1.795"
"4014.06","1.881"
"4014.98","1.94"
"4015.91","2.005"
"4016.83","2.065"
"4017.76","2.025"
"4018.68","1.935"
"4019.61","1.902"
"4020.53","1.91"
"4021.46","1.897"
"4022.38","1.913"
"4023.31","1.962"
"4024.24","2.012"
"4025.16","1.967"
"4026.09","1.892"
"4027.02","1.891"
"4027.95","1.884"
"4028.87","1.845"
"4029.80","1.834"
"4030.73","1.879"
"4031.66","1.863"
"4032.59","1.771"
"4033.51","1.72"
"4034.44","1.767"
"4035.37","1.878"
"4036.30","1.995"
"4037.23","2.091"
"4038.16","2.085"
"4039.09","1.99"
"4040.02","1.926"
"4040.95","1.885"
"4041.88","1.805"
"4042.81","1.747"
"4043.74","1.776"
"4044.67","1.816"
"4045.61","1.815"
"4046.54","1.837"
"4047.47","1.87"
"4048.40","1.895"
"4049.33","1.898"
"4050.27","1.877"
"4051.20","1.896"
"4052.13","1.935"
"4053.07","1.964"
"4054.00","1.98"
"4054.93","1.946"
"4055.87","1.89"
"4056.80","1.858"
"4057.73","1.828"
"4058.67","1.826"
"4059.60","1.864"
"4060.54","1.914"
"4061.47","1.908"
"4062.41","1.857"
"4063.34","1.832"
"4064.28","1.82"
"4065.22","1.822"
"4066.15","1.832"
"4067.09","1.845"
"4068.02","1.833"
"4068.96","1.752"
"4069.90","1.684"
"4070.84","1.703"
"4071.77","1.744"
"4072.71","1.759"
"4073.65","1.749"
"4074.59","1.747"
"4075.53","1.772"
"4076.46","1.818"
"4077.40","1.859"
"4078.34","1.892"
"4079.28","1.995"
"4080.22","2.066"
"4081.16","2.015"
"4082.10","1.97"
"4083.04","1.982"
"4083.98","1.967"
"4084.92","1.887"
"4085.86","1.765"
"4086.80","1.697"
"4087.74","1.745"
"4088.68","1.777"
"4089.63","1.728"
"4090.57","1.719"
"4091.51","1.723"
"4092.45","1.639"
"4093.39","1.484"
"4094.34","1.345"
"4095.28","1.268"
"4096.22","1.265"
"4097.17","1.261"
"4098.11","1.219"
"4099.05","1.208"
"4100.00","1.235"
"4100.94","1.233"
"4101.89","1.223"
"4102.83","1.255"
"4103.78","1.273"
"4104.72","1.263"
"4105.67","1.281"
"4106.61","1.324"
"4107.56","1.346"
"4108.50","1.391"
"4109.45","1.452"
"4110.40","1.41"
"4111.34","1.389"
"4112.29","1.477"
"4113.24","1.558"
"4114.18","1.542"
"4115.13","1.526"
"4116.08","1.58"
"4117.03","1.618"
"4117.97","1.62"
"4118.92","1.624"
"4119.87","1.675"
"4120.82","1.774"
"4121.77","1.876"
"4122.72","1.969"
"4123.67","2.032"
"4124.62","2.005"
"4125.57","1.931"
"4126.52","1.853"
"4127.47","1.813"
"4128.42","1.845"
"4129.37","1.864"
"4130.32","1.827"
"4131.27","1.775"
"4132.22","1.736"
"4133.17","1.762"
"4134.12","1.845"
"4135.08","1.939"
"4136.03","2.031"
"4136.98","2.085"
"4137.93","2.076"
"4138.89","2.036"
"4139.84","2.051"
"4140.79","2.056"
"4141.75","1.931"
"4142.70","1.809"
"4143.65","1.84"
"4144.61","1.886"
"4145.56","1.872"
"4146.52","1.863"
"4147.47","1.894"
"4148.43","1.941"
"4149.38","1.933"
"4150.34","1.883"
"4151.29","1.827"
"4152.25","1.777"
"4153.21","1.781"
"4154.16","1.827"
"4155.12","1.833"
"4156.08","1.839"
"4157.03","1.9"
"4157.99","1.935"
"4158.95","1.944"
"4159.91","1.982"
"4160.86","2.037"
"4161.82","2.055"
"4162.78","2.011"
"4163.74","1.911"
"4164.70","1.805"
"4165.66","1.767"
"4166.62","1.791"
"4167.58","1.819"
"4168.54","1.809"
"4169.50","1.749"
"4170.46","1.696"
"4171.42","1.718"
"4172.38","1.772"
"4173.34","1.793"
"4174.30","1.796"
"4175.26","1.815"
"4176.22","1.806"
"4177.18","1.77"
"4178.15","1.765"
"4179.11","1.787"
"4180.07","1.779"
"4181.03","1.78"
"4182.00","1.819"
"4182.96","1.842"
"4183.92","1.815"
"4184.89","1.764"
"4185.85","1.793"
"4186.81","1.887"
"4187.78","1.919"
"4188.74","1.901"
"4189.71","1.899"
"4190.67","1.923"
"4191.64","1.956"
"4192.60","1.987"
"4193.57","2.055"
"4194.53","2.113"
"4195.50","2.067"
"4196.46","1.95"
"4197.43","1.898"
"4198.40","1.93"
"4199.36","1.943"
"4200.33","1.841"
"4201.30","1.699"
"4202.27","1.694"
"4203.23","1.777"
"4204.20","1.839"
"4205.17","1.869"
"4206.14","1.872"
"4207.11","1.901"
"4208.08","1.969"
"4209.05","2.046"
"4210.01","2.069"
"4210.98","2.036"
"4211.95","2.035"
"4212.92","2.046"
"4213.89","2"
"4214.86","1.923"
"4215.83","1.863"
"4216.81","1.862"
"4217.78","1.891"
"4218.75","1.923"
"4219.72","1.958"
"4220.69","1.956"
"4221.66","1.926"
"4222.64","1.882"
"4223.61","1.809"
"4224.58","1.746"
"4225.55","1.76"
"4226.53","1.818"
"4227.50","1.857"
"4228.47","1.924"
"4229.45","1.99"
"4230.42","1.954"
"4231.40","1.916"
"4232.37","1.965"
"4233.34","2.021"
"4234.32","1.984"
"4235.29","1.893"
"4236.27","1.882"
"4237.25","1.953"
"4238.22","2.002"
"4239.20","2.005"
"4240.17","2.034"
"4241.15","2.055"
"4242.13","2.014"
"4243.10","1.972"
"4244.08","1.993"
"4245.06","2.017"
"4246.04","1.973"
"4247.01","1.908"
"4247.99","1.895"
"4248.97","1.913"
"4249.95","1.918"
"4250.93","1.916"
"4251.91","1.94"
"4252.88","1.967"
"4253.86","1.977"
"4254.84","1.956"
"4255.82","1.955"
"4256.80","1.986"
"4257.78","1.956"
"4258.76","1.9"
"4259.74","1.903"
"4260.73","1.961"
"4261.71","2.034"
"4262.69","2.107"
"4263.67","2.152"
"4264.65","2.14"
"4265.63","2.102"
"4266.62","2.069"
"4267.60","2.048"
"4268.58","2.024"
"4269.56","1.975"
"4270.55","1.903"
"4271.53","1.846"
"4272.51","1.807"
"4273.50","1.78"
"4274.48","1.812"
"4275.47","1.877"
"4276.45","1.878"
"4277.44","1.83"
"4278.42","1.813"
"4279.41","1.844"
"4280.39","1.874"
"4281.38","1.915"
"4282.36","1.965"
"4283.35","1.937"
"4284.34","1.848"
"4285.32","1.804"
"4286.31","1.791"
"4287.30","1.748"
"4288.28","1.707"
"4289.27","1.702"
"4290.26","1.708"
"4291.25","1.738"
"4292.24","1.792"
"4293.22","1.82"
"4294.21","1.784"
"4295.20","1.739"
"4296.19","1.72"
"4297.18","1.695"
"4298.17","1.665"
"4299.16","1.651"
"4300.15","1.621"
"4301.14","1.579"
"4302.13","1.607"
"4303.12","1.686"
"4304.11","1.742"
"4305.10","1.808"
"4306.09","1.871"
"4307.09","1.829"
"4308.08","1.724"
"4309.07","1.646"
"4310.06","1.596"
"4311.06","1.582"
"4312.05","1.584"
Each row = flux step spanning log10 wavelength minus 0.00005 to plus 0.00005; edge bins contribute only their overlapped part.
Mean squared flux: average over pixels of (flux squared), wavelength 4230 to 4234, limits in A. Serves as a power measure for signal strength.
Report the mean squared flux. 3.9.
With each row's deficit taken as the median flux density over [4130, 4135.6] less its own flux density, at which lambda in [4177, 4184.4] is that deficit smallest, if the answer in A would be 4182.96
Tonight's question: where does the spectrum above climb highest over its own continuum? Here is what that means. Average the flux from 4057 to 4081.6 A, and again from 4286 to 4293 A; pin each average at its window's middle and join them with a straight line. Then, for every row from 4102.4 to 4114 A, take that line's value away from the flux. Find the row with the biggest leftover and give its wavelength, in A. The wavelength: 4113.24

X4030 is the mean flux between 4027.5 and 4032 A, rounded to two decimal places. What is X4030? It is 1.86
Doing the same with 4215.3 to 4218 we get 1.87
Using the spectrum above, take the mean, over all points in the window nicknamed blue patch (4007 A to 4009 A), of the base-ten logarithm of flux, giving 0.288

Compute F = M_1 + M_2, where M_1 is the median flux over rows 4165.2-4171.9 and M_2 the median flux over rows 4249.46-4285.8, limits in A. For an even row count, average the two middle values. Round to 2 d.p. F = 3.70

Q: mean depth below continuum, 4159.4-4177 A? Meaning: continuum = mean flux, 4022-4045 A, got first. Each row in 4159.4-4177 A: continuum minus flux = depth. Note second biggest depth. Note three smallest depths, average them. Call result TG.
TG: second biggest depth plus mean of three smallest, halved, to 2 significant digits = 0.012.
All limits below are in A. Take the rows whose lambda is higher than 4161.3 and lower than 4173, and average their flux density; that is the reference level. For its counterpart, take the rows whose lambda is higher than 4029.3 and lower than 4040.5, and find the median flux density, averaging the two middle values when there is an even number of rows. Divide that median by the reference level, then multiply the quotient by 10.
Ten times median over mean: 10.3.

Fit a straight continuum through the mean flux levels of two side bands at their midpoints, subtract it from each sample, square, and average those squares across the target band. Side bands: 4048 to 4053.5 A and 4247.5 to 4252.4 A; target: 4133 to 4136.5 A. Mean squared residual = 0.01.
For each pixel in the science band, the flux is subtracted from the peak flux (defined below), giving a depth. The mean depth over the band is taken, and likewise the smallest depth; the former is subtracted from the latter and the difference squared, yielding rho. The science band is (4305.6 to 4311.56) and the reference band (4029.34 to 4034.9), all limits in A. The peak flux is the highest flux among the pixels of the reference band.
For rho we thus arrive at 0.0266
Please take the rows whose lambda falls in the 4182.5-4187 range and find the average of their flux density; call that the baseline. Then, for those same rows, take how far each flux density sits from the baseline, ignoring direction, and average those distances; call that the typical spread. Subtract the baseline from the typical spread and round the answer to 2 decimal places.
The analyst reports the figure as -1.78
